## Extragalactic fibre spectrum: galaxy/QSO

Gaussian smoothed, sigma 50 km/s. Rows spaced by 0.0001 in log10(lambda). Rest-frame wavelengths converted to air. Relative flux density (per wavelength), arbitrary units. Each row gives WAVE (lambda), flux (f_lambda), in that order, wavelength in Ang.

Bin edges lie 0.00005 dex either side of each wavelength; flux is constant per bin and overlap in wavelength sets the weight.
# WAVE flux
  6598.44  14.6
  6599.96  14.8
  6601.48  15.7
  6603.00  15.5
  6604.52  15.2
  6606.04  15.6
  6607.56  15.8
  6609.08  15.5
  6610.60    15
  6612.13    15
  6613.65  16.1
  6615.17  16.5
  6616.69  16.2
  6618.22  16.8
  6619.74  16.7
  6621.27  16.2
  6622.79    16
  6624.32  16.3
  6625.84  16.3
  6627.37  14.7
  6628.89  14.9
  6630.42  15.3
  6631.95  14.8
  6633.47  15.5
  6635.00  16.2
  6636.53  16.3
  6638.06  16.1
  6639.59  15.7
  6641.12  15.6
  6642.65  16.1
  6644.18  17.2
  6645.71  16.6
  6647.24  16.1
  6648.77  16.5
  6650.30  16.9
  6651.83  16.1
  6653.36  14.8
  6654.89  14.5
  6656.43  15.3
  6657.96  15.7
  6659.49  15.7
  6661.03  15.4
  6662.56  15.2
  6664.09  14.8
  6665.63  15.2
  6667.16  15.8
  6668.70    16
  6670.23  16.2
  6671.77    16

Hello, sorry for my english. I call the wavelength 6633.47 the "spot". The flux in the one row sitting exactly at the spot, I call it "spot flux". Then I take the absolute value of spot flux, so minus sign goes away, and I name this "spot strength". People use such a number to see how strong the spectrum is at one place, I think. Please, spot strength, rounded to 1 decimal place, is 15.5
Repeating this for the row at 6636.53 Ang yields 16.3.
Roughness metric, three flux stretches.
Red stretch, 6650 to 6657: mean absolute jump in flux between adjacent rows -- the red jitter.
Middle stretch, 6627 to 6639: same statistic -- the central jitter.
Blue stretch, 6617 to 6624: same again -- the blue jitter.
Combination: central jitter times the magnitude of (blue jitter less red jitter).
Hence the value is 0.21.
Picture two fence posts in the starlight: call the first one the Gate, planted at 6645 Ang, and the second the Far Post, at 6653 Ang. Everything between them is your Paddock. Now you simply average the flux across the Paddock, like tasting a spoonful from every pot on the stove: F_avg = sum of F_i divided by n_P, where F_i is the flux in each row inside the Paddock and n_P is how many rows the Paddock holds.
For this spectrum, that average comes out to 16.4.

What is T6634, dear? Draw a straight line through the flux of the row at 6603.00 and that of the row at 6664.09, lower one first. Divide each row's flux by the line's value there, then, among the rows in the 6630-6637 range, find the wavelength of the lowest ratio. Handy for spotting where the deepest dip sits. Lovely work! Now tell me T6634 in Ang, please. 6631.95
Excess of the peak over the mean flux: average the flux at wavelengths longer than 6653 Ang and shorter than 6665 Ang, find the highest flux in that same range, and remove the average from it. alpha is 0.52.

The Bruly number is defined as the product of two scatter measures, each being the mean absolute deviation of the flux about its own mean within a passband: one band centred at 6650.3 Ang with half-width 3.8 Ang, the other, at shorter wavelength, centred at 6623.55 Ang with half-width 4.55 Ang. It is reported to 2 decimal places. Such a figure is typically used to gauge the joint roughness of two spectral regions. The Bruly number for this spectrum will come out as 0.23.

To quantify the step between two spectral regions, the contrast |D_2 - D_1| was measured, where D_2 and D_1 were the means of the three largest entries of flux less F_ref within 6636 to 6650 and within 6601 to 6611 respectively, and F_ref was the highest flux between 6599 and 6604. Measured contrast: 1.1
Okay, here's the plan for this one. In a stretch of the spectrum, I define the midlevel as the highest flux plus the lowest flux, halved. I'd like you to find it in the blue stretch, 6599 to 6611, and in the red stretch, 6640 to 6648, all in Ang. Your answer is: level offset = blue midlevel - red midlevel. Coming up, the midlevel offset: -1.1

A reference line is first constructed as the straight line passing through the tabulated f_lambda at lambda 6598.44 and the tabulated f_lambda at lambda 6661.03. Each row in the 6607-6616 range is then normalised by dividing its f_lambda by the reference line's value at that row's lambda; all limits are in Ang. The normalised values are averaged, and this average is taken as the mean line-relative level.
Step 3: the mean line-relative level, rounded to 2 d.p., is 1.06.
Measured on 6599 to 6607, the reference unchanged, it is 1.05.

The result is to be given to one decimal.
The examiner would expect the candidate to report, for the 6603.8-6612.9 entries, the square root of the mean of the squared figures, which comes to 15.4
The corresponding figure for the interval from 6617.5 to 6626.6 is 16.4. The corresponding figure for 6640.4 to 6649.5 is 16.4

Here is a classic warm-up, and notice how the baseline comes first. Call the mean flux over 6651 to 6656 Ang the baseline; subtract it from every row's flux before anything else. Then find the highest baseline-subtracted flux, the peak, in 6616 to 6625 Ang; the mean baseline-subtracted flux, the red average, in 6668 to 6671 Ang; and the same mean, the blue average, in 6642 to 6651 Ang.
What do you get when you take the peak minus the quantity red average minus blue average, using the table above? 2.1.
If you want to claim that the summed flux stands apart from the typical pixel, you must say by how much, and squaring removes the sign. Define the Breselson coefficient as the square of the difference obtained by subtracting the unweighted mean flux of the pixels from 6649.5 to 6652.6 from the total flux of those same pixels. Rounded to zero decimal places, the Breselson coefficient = 272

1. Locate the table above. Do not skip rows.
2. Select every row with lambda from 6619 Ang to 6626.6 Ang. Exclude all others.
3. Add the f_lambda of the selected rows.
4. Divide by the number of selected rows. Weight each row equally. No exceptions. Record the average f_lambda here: 16.3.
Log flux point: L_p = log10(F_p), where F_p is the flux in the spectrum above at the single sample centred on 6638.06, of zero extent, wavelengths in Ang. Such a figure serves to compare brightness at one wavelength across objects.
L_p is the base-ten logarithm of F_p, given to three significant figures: 1.21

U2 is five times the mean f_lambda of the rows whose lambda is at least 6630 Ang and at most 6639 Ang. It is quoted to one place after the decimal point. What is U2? 78.5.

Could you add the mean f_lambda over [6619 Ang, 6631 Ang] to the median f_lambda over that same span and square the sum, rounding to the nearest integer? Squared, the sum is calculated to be 1018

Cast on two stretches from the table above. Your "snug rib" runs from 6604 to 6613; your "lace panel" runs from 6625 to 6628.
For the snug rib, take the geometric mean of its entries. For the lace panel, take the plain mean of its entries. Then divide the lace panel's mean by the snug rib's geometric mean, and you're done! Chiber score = 1.01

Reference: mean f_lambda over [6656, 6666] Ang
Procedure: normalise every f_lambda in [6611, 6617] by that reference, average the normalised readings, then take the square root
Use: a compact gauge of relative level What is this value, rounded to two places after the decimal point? 1.02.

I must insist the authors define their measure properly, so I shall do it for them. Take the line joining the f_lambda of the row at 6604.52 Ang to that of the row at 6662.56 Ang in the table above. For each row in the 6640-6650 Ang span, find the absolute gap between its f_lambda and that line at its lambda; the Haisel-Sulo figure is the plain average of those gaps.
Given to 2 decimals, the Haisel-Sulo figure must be 1.15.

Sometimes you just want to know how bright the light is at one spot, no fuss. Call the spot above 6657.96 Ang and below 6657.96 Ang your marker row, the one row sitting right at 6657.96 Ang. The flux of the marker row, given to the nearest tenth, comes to 15.7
